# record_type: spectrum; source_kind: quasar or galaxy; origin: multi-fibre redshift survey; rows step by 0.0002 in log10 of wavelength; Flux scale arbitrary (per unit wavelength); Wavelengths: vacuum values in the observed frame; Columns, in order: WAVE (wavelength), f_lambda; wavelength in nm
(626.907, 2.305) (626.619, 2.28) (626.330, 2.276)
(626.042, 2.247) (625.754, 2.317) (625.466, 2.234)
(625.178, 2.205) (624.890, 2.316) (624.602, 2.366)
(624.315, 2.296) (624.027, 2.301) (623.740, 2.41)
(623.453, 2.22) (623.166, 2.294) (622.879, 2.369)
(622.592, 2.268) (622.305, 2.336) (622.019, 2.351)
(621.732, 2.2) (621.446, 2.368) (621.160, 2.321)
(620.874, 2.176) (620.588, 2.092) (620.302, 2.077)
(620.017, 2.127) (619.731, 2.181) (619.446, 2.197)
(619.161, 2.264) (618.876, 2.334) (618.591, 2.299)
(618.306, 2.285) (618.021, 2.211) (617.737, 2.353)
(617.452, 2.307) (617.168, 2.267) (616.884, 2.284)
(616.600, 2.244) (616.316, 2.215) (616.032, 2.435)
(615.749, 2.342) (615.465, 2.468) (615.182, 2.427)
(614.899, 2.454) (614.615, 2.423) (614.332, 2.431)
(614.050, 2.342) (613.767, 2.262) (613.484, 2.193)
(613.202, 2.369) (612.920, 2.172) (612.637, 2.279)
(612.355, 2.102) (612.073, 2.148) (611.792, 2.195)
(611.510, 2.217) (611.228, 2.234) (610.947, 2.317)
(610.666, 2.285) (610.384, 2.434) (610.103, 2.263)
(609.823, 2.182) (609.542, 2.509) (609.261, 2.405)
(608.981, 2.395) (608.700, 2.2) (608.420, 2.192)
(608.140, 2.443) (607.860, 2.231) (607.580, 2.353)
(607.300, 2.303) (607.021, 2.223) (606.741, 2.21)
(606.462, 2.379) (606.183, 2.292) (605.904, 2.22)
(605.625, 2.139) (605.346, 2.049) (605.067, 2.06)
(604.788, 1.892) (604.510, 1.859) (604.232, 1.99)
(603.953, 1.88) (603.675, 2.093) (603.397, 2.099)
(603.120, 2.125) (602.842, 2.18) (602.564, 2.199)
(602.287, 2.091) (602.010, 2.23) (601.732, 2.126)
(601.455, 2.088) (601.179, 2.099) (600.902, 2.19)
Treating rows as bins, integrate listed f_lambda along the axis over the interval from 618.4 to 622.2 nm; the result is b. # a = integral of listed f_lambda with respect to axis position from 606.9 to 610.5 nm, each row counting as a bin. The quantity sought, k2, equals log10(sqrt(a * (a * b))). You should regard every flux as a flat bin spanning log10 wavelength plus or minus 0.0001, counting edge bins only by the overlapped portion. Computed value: 1.39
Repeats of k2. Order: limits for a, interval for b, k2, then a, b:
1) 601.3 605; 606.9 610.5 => 1.34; 7.6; 8.35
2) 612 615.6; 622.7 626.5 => 1.39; 8.3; 8.72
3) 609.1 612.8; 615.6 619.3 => 1.39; 8.4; 8.49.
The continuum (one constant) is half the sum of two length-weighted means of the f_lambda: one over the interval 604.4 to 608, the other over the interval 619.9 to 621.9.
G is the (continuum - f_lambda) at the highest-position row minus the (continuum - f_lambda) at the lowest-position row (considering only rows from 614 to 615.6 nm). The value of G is -0.126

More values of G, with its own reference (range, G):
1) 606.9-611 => -0.094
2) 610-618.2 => 0.052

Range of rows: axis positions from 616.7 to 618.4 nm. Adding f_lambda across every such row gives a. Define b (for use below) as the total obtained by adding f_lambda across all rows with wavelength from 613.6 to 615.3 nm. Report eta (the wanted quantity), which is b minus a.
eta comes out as 0.6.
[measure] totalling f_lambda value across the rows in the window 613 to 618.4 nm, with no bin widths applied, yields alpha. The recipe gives 44.3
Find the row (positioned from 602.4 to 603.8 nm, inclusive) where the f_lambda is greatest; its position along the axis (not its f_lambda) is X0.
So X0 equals 602.564 nm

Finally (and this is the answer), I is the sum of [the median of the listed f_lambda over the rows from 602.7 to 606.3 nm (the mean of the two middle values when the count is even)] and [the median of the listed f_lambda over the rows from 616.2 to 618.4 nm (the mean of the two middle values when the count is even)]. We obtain 4.37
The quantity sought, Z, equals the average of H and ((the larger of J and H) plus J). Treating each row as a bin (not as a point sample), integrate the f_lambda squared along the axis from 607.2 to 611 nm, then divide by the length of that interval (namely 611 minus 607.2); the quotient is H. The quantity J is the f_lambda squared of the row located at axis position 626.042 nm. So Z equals 7.9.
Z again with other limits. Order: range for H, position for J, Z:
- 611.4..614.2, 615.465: 8.6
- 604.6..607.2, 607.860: 7.3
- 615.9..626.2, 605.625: 7.5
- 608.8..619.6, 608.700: 7.7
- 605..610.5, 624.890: 8.0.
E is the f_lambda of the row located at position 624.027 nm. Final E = 2.301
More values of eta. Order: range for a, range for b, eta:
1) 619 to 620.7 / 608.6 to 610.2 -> 1.0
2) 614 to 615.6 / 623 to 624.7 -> -0.7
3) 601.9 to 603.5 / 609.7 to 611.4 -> 0.8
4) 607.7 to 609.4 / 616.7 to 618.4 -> -0.2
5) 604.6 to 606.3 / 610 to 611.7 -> 1.1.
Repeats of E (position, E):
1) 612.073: 2.148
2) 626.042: 2.247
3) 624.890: 2.316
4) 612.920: 2.172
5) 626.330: 2.276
